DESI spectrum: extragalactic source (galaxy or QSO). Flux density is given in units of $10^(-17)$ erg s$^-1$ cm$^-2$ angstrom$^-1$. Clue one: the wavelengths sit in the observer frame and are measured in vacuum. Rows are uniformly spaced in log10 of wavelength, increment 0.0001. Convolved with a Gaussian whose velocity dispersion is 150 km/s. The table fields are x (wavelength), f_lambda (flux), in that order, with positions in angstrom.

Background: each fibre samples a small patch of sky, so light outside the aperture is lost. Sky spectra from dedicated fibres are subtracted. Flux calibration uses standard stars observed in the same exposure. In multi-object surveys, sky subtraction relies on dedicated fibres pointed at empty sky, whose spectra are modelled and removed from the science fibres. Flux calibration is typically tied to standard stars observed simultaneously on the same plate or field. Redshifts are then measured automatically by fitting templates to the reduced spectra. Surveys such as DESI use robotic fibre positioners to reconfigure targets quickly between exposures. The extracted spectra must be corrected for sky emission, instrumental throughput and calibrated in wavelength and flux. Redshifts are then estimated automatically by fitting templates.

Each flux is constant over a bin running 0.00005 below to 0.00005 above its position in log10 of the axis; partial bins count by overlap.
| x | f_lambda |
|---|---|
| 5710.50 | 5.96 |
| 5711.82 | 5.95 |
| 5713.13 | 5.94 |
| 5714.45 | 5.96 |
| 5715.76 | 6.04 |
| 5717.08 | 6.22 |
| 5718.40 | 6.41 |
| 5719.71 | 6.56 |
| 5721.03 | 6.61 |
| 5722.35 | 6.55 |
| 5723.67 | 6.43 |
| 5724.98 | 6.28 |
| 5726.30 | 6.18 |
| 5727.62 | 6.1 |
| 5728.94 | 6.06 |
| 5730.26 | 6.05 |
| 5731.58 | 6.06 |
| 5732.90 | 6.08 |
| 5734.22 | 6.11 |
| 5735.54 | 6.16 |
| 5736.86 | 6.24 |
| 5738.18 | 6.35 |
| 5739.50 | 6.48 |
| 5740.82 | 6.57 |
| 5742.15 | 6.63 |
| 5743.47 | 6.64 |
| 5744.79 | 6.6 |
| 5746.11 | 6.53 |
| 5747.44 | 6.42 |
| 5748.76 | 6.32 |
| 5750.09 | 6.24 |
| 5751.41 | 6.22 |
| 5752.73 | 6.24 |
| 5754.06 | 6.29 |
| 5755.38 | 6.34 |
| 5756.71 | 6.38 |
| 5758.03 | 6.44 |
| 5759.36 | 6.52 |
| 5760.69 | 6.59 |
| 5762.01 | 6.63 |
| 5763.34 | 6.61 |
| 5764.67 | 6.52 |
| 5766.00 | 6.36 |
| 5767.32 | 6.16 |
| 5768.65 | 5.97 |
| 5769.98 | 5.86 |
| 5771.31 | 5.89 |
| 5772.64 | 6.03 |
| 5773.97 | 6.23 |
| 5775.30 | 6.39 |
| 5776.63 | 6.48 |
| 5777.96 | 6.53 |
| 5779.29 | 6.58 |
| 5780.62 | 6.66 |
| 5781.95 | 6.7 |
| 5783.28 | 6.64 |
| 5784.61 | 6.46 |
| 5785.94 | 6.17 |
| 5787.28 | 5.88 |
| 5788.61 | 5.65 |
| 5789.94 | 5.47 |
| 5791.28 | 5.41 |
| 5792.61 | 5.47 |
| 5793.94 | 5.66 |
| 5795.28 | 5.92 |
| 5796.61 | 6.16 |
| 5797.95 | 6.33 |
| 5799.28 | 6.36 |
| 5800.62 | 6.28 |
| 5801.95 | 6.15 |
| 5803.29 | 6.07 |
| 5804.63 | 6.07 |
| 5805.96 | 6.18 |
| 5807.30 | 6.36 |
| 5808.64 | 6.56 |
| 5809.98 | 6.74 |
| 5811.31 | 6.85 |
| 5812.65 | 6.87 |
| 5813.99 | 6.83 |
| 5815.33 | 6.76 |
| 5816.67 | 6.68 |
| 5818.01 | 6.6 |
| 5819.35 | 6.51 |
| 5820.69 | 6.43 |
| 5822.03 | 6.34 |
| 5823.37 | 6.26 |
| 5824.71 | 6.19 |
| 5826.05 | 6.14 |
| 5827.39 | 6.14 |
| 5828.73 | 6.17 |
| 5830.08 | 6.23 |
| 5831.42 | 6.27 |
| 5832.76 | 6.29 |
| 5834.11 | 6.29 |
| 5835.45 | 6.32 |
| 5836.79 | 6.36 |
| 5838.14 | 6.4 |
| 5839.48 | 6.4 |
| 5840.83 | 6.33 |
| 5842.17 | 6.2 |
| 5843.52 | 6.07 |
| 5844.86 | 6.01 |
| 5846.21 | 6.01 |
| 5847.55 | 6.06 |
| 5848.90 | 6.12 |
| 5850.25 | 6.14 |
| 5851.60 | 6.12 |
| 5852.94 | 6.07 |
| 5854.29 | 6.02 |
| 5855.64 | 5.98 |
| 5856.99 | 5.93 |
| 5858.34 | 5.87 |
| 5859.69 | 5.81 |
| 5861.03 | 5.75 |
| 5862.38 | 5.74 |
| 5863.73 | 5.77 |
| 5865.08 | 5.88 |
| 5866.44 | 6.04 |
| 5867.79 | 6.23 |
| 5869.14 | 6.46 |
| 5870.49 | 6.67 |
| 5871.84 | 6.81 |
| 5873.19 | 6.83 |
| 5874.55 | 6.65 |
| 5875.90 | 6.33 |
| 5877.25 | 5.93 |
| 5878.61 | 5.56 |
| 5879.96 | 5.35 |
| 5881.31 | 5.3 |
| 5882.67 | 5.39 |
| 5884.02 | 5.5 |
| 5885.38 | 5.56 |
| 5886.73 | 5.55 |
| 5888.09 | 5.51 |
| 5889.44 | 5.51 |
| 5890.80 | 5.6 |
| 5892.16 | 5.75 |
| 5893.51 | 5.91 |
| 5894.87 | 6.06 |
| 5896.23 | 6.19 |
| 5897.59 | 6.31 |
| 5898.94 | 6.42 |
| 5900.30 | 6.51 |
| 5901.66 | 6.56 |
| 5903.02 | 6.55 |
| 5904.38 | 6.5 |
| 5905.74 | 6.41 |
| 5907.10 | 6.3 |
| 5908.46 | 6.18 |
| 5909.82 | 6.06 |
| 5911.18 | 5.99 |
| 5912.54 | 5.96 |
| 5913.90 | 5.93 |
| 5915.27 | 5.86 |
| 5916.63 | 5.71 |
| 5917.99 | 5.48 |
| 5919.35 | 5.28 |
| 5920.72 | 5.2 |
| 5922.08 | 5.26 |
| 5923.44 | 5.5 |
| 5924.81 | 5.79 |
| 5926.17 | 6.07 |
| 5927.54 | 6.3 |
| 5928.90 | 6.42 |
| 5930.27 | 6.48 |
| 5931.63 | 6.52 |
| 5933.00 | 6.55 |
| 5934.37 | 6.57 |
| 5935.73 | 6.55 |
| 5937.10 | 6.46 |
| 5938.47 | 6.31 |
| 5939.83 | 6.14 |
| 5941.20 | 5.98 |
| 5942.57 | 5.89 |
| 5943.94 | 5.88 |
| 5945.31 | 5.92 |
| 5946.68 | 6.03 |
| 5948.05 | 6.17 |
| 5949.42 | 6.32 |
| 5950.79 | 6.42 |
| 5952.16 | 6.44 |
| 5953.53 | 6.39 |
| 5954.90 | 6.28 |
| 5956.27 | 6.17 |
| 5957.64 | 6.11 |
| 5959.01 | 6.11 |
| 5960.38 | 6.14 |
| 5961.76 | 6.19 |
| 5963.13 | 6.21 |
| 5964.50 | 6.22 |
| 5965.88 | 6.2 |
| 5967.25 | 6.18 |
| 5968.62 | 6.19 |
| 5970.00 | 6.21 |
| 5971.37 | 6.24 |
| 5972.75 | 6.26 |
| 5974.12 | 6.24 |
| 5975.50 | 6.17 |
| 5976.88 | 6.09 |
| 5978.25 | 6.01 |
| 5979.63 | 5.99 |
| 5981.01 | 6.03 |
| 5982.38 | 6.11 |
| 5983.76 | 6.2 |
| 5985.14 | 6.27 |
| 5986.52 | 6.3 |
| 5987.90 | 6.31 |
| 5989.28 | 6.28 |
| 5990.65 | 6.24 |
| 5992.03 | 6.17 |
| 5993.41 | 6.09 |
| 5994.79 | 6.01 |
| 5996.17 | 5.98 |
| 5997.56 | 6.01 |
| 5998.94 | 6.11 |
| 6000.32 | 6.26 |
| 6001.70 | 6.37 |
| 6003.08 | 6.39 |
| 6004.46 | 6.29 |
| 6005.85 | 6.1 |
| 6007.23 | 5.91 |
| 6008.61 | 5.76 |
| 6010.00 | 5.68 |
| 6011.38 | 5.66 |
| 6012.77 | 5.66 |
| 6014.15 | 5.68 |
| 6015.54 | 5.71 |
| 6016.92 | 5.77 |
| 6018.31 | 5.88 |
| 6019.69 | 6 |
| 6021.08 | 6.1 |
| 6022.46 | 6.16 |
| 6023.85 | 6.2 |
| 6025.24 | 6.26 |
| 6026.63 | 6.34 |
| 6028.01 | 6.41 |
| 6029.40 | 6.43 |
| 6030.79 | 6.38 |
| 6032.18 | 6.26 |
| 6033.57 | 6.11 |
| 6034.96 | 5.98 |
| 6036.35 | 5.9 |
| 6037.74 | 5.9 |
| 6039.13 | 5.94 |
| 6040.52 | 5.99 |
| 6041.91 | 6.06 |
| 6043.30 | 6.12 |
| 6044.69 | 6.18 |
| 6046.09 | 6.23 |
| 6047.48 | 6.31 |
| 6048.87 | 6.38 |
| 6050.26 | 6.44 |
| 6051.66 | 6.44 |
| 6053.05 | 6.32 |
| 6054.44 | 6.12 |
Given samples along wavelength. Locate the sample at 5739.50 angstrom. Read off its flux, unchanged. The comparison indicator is 6.48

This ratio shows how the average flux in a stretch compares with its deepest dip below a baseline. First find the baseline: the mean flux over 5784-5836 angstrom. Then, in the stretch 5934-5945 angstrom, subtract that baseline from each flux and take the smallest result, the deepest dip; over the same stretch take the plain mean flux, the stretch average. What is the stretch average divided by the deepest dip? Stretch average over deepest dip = -17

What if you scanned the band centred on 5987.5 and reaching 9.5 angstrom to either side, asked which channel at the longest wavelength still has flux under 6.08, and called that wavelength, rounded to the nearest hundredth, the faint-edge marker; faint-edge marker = 5996.17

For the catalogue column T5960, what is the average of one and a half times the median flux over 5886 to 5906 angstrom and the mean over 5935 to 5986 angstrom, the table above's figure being 7.73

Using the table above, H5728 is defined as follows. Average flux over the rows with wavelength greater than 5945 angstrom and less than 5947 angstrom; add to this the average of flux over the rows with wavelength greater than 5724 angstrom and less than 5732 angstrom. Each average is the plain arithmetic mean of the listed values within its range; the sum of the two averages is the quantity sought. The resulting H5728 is 12.1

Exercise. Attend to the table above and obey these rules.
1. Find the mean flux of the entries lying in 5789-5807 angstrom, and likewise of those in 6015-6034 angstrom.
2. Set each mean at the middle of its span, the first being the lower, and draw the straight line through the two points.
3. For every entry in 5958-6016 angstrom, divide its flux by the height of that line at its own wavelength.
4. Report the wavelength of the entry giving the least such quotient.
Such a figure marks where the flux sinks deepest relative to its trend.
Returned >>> 6012.77 angstrom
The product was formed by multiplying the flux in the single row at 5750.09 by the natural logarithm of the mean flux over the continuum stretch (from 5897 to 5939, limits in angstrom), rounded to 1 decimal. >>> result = 11.3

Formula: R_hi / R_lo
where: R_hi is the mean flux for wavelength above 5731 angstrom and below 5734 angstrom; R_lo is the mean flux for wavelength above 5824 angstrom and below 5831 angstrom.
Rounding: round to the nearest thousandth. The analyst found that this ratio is 0.983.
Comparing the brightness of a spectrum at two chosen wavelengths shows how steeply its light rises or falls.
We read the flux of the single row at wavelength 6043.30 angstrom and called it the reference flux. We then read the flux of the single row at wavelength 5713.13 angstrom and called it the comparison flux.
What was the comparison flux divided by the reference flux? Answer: 0.97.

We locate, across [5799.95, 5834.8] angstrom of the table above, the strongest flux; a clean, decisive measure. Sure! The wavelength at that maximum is 5812.65 angstrom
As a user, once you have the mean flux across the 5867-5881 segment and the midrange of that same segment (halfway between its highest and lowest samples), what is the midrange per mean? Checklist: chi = 0.97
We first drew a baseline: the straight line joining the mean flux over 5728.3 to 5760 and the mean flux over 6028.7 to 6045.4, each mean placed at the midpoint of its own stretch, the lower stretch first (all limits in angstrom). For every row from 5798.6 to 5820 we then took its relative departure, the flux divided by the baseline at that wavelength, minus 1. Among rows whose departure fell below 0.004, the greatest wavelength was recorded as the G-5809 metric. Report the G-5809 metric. 5805.96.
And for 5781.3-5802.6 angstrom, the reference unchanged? 5801.95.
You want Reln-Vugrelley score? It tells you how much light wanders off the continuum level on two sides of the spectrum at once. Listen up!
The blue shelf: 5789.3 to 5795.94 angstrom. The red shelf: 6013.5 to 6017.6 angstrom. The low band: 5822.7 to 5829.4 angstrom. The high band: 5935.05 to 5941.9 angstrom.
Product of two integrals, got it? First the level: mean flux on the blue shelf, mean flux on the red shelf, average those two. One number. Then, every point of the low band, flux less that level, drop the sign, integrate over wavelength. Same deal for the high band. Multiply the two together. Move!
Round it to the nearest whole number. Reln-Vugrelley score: 15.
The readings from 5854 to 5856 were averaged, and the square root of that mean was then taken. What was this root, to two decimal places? 2.45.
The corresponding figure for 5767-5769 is 2.46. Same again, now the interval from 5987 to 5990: 2.51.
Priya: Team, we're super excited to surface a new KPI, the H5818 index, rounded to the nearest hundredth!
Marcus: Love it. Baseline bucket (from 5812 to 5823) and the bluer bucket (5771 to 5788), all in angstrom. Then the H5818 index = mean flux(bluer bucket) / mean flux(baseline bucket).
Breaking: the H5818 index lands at 0.96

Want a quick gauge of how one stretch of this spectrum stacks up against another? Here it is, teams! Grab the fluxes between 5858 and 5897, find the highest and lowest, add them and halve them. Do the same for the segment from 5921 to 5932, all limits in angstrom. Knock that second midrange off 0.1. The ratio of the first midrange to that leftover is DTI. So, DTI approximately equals -1.05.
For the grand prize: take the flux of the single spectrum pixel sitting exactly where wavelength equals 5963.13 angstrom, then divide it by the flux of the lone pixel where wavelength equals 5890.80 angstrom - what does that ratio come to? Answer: 1.11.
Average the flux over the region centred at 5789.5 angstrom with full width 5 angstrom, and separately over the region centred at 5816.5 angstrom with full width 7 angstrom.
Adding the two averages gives 12.3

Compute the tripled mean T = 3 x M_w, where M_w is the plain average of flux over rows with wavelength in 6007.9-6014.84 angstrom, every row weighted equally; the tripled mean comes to 17.1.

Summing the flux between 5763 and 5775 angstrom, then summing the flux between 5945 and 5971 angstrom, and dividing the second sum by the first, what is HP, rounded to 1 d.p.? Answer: 2.1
